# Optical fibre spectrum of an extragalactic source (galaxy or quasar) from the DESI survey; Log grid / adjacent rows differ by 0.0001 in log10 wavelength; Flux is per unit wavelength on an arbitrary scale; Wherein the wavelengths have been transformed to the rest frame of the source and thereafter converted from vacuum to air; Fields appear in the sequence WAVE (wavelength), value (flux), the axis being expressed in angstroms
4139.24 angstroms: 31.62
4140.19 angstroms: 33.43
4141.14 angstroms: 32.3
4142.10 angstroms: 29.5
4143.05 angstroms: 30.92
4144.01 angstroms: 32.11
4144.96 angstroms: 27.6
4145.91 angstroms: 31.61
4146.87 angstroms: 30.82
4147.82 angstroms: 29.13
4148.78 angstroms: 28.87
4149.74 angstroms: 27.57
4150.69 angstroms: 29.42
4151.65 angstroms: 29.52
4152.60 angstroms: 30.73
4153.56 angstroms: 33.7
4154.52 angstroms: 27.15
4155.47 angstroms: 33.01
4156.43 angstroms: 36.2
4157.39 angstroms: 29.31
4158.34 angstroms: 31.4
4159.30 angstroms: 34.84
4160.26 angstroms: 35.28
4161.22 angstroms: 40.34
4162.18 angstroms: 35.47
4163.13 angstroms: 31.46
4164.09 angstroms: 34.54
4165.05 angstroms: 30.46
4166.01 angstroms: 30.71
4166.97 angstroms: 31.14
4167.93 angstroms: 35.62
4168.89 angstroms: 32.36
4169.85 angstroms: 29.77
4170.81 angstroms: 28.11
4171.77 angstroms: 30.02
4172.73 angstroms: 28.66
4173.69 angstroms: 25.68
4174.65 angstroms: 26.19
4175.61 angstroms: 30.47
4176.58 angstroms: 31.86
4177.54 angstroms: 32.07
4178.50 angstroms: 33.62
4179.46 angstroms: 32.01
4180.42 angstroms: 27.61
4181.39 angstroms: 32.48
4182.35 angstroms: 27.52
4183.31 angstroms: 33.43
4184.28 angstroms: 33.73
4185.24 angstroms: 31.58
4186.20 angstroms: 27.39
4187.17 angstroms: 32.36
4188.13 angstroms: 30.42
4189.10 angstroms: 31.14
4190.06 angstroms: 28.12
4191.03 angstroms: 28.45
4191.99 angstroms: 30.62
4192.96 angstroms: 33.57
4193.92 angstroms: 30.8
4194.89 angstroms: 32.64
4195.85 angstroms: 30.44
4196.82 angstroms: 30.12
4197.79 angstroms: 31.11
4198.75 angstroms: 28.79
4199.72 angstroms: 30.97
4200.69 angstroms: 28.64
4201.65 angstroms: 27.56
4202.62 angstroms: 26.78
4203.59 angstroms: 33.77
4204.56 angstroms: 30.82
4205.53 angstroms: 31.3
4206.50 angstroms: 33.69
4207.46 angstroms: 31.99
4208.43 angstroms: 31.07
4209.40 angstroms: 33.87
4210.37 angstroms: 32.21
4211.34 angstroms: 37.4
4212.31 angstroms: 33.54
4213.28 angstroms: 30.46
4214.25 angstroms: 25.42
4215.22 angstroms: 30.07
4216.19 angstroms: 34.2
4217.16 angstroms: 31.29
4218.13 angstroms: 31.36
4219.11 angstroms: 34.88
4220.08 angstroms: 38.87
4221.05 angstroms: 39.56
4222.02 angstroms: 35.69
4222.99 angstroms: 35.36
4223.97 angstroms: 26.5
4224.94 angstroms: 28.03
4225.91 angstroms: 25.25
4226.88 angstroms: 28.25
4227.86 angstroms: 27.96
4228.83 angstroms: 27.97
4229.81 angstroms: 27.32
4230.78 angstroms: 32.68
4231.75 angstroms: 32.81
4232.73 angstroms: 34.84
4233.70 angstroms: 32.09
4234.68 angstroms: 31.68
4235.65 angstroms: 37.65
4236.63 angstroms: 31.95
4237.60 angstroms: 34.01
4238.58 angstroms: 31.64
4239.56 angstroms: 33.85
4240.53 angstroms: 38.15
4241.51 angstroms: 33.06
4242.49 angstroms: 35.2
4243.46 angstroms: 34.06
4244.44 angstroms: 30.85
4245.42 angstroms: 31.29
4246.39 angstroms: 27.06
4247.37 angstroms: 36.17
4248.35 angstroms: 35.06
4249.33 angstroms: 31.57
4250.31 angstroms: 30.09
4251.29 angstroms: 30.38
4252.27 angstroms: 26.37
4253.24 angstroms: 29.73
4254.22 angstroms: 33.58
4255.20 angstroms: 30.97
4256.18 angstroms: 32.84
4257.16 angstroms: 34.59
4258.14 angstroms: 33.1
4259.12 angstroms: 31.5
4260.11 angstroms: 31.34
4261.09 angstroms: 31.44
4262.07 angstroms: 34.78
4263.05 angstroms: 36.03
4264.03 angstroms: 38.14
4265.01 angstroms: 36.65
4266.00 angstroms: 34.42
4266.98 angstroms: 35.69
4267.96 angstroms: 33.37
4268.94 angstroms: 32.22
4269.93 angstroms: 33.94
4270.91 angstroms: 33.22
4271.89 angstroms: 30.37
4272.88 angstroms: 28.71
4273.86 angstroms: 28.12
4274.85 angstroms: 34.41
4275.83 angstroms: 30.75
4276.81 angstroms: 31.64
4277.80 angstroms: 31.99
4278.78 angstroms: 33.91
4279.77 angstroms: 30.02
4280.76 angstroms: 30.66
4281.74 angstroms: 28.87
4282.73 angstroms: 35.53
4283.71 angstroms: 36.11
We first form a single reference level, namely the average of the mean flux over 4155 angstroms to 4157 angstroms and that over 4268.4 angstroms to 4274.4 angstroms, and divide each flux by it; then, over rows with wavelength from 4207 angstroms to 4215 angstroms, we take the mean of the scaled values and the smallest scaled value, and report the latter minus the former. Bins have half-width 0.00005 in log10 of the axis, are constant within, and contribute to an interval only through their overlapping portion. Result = -0.20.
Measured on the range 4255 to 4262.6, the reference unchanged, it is -0.05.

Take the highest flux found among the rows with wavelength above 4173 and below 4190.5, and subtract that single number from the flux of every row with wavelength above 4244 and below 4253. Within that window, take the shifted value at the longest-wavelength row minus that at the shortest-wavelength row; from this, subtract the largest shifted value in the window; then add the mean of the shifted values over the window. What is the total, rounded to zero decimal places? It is -10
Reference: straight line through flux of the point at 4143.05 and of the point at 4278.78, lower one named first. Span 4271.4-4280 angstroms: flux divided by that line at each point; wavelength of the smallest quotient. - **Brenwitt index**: 4273.86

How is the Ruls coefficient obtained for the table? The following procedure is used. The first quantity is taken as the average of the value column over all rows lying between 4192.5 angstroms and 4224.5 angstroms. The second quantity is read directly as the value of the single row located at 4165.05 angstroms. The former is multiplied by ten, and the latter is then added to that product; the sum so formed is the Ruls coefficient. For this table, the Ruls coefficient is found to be 350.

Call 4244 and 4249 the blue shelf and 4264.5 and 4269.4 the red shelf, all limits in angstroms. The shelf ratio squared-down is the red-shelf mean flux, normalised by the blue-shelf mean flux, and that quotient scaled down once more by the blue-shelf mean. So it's 0.0335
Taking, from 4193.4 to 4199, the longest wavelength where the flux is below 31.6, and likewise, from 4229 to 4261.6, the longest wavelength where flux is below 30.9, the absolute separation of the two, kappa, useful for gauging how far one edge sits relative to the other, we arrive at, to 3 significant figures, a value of 54.5 angstroms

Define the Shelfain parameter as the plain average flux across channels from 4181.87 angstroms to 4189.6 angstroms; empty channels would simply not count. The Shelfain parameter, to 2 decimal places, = 30.95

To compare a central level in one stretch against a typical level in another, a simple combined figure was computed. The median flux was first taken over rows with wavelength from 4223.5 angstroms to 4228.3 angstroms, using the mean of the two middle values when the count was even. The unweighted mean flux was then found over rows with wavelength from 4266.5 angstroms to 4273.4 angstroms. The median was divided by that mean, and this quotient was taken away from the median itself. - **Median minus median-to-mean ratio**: 27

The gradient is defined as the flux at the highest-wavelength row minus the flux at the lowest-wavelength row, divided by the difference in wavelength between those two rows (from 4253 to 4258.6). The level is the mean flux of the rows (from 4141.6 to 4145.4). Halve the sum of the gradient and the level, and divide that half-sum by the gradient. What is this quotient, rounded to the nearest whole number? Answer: 22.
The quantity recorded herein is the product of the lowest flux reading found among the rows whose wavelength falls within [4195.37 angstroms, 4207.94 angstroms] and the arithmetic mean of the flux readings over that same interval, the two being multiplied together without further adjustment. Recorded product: 816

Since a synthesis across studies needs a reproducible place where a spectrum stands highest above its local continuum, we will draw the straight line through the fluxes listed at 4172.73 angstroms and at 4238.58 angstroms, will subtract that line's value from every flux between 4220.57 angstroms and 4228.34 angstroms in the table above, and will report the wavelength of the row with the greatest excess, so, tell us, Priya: 4221.05 angstroms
